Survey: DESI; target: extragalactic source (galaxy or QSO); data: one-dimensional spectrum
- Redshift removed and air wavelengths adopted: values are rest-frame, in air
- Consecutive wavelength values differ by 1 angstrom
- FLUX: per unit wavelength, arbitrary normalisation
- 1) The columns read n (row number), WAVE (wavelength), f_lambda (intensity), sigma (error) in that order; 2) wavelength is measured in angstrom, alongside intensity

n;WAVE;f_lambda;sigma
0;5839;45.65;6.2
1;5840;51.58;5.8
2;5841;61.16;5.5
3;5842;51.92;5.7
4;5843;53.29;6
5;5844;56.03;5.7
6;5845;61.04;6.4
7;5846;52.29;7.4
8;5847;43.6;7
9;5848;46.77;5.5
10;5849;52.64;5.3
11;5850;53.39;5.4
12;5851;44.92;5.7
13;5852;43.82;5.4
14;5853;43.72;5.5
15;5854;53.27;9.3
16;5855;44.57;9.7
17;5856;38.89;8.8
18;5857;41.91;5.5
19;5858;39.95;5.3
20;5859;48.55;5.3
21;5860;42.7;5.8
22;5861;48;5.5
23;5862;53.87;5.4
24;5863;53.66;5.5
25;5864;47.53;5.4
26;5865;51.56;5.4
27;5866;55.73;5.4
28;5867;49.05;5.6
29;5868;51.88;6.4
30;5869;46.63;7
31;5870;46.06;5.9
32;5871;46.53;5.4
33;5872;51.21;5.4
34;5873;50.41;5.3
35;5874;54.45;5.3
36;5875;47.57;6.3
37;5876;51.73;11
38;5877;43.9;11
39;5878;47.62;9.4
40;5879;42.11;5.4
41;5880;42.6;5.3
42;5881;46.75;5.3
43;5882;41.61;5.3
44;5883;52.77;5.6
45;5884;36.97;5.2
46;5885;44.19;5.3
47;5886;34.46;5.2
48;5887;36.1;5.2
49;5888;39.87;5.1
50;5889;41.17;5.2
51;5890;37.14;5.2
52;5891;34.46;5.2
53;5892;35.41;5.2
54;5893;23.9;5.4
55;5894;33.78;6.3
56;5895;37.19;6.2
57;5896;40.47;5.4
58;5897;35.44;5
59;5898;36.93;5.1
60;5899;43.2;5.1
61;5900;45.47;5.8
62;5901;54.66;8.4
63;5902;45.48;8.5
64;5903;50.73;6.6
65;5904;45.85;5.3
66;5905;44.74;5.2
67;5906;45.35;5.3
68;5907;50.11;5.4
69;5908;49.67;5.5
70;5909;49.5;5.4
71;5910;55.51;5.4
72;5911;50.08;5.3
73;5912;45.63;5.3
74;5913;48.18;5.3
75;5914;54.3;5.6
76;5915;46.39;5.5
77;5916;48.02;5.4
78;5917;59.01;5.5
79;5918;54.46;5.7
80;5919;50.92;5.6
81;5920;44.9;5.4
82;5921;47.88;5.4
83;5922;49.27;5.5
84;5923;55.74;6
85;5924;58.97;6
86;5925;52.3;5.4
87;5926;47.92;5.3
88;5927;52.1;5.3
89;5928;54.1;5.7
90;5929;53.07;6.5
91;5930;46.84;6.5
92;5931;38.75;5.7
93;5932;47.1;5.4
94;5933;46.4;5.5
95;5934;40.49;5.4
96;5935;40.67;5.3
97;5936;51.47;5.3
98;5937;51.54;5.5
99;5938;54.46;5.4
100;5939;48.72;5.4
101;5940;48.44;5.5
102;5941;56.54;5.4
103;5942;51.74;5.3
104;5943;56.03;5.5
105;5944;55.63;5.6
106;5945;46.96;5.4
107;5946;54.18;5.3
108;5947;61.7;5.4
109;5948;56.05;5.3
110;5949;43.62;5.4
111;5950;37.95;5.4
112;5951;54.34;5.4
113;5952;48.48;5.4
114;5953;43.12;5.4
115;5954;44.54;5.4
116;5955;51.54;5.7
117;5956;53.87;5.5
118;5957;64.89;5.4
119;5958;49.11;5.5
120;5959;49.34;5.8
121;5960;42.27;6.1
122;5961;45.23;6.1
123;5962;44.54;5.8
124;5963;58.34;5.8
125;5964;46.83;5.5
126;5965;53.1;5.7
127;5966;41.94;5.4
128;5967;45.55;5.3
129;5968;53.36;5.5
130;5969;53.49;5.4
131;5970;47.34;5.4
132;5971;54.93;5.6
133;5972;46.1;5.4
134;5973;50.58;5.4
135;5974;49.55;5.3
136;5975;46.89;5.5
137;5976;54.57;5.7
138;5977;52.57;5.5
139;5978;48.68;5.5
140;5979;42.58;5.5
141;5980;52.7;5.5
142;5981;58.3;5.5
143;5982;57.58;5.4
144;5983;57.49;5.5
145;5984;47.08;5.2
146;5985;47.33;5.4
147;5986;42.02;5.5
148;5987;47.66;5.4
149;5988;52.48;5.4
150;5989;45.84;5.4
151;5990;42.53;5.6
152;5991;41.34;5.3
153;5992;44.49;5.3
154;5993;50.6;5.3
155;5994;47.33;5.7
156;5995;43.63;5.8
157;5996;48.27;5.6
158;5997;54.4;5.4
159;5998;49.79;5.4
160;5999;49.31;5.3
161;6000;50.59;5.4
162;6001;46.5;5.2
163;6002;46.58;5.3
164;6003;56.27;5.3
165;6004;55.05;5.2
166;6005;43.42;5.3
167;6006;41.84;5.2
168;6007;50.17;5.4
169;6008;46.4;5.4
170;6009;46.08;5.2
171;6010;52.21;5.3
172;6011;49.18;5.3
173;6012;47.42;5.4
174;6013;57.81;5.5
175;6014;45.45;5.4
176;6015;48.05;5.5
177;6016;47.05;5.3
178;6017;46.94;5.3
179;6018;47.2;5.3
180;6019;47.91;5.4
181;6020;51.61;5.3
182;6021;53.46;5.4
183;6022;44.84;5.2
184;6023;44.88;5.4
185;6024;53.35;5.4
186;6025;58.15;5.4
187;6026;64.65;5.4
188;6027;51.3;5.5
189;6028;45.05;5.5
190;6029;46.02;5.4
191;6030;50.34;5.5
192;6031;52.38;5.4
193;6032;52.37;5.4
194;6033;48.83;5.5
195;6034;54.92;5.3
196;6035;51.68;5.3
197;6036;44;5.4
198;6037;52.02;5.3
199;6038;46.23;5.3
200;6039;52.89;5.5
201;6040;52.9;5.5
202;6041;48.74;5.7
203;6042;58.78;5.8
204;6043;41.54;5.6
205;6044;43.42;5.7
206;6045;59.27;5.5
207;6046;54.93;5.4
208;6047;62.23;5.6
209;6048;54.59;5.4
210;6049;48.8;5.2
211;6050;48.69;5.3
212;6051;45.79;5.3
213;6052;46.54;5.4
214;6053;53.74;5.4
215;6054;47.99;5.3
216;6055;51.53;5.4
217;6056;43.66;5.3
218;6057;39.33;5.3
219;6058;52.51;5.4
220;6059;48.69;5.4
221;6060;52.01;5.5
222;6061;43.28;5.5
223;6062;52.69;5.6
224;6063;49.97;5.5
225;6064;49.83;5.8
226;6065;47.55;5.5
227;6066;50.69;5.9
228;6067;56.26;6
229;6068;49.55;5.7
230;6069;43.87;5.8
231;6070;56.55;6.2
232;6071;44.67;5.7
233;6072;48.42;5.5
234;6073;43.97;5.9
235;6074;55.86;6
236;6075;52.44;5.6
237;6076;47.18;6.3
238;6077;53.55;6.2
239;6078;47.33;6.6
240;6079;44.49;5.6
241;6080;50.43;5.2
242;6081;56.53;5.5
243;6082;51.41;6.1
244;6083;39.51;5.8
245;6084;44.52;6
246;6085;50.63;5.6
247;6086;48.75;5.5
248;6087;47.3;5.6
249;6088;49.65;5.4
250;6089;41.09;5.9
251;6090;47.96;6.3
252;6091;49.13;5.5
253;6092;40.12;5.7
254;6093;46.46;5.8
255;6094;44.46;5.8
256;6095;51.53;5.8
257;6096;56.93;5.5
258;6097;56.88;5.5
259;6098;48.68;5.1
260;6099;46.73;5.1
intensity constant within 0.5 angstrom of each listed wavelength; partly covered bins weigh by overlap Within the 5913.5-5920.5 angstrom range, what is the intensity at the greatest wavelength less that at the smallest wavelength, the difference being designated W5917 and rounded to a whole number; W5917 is -9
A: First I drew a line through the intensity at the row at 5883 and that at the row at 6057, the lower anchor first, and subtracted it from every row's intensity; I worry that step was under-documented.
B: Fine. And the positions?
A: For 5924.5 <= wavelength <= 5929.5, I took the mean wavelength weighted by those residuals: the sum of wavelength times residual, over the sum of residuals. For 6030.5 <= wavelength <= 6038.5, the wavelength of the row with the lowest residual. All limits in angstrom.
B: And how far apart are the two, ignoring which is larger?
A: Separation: 108.3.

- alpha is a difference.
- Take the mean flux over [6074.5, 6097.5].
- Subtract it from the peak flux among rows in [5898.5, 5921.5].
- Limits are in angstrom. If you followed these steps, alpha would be 10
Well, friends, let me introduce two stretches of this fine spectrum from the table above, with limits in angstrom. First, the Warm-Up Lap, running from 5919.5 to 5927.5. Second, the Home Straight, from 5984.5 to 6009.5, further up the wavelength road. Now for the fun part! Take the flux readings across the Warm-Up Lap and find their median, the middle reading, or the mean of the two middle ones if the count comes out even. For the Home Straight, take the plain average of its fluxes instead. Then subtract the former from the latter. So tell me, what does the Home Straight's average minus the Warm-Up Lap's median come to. -3.1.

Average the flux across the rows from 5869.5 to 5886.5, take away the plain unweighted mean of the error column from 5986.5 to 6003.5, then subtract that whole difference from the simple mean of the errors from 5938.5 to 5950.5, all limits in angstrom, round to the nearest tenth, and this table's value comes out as -35.1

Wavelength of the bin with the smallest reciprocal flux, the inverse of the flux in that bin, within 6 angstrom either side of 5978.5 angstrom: 5981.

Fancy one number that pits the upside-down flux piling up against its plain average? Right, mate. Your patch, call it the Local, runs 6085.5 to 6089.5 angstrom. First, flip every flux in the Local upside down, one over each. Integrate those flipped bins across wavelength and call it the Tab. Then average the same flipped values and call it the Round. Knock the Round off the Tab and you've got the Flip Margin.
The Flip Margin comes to 0.065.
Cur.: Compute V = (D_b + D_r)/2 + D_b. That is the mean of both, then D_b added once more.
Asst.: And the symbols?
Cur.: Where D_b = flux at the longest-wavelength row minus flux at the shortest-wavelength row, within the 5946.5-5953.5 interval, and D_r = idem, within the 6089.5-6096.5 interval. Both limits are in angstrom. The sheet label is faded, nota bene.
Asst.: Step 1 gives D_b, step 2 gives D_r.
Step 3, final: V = -23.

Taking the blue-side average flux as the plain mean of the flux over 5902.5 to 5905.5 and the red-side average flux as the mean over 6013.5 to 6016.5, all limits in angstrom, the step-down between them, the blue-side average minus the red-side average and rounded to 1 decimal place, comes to 0.3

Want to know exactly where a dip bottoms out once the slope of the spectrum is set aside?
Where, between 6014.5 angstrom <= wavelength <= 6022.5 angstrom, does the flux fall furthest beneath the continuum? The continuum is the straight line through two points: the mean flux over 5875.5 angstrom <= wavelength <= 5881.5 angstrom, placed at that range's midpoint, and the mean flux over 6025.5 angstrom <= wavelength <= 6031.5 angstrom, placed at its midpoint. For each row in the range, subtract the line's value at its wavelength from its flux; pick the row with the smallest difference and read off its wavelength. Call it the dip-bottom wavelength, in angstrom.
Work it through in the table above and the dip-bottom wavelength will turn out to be 6022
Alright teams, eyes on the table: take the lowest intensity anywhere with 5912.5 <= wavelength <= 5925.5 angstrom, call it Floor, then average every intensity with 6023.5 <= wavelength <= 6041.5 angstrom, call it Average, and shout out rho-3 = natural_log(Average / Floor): 0.136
